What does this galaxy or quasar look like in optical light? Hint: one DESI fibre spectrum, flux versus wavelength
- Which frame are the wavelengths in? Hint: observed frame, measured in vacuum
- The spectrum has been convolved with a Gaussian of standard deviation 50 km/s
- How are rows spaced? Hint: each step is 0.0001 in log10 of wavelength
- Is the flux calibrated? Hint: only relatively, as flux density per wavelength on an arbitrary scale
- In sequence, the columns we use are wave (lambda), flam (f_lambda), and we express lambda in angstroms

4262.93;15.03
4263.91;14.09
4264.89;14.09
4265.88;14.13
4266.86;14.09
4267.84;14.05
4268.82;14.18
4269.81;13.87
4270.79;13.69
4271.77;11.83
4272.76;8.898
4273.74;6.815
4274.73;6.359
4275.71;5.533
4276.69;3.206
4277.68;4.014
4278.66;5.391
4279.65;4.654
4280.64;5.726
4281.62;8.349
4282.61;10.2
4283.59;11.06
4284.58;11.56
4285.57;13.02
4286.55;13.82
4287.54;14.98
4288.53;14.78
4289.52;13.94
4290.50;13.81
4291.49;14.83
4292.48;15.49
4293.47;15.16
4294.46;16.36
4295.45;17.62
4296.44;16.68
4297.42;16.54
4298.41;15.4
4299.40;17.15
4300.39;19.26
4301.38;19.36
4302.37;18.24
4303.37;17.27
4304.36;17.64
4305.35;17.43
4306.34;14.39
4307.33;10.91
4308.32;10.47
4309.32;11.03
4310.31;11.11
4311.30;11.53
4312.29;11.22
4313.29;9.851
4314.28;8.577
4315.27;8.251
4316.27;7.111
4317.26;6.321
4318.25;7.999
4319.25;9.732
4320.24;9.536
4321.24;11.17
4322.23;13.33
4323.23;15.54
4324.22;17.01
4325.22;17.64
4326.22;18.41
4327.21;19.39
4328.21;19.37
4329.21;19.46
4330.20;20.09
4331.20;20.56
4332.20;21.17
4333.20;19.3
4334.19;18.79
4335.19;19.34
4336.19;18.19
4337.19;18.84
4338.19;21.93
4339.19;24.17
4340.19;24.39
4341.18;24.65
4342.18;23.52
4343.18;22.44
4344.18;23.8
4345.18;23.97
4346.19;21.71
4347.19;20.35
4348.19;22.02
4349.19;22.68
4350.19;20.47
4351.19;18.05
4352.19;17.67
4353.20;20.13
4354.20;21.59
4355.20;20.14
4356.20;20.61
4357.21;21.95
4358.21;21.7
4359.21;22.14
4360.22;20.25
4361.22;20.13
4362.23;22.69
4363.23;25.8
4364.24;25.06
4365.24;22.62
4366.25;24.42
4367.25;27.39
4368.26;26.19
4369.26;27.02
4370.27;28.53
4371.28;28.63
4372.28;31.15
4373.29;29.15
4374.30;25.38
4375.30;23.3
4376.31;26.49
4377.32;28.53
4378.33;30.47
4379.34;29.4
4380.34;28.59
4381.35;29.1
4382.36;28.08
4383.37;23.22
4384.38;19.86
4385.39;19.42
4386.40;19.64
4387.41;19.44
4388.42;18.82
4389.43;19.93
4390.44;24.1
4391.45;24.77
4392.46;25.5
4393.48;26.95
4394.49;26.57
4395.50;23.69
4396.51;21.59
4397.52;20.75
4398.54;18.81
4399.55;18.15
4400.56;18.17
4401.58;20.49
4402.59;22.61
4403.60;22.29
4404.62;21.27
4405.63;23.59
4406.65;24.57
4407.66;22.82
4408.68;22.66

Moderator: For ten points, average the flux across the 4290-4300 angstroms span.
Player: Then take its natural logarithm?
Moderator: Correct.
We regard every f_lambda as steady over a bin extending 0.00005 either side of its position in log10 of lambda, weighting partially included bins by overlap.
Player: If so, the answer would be 2.77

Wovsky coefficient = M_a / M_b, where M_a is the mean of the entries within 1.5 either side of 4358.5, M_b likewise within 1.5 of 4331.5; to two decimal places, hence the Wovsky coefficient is 1.06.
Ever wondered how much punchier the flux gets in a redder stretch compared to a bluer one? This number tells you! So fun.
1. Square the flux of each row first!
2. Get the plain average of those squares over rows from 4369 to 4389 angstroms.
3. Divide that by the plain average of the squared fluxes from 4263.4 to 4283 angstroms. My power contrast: 6.2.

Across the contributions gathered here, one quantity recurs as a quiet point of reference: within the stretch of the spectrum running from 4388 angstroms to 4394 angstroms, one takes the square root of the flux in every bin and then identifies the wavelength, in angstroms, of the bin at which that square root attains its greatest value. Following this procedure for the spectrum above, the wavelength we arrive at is 4393.48 angstroms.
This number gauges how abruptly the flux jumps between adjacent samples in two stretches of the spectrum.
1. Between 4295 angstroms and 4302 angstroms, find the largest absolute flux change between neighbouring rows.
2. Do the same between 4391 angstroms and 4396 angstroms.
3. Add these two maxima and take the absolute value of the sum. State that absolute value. 5.0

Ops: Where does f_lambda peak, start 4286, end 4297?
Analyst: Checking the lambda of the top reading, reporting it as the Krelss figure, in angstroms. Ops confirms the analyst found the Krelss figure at 4295.45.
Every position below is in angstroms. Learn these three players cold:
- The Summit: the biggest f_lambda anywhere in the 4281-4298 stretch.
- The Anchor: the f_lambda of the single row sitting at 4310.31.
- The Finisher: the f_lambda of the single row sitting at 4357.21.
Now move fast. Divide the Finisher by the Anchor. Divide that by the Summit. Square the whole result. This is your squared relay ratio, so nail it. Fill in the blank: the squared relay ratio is 0.0126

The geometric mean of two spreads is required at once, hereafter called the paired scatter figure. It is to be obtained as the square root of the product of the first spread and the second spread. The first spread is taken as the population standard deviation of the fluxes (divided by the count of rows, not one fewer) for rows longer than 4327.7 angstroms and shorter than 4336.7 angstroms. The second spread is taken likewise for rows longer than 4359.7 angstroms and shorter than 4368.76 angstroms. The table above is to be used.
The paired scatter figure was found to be 1.44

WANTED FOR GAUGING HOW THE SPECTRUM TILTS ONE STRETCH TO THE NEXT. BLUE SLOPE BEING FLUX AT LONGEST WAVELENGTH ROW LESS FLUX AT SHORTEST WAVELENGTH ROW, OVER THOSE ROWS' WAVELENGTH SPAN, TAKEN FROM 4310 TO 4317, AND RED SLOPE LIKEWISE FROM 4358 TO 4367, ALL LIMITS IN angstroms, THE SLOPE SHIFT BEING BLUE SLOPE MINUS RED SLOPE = -1.0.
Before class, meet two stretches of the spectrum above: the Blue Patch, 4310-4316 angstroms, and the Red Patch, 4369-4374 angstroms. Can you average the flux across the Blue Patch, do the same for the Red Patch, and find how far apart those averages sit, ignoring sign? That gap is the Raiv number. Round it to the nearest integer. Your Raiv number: 19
